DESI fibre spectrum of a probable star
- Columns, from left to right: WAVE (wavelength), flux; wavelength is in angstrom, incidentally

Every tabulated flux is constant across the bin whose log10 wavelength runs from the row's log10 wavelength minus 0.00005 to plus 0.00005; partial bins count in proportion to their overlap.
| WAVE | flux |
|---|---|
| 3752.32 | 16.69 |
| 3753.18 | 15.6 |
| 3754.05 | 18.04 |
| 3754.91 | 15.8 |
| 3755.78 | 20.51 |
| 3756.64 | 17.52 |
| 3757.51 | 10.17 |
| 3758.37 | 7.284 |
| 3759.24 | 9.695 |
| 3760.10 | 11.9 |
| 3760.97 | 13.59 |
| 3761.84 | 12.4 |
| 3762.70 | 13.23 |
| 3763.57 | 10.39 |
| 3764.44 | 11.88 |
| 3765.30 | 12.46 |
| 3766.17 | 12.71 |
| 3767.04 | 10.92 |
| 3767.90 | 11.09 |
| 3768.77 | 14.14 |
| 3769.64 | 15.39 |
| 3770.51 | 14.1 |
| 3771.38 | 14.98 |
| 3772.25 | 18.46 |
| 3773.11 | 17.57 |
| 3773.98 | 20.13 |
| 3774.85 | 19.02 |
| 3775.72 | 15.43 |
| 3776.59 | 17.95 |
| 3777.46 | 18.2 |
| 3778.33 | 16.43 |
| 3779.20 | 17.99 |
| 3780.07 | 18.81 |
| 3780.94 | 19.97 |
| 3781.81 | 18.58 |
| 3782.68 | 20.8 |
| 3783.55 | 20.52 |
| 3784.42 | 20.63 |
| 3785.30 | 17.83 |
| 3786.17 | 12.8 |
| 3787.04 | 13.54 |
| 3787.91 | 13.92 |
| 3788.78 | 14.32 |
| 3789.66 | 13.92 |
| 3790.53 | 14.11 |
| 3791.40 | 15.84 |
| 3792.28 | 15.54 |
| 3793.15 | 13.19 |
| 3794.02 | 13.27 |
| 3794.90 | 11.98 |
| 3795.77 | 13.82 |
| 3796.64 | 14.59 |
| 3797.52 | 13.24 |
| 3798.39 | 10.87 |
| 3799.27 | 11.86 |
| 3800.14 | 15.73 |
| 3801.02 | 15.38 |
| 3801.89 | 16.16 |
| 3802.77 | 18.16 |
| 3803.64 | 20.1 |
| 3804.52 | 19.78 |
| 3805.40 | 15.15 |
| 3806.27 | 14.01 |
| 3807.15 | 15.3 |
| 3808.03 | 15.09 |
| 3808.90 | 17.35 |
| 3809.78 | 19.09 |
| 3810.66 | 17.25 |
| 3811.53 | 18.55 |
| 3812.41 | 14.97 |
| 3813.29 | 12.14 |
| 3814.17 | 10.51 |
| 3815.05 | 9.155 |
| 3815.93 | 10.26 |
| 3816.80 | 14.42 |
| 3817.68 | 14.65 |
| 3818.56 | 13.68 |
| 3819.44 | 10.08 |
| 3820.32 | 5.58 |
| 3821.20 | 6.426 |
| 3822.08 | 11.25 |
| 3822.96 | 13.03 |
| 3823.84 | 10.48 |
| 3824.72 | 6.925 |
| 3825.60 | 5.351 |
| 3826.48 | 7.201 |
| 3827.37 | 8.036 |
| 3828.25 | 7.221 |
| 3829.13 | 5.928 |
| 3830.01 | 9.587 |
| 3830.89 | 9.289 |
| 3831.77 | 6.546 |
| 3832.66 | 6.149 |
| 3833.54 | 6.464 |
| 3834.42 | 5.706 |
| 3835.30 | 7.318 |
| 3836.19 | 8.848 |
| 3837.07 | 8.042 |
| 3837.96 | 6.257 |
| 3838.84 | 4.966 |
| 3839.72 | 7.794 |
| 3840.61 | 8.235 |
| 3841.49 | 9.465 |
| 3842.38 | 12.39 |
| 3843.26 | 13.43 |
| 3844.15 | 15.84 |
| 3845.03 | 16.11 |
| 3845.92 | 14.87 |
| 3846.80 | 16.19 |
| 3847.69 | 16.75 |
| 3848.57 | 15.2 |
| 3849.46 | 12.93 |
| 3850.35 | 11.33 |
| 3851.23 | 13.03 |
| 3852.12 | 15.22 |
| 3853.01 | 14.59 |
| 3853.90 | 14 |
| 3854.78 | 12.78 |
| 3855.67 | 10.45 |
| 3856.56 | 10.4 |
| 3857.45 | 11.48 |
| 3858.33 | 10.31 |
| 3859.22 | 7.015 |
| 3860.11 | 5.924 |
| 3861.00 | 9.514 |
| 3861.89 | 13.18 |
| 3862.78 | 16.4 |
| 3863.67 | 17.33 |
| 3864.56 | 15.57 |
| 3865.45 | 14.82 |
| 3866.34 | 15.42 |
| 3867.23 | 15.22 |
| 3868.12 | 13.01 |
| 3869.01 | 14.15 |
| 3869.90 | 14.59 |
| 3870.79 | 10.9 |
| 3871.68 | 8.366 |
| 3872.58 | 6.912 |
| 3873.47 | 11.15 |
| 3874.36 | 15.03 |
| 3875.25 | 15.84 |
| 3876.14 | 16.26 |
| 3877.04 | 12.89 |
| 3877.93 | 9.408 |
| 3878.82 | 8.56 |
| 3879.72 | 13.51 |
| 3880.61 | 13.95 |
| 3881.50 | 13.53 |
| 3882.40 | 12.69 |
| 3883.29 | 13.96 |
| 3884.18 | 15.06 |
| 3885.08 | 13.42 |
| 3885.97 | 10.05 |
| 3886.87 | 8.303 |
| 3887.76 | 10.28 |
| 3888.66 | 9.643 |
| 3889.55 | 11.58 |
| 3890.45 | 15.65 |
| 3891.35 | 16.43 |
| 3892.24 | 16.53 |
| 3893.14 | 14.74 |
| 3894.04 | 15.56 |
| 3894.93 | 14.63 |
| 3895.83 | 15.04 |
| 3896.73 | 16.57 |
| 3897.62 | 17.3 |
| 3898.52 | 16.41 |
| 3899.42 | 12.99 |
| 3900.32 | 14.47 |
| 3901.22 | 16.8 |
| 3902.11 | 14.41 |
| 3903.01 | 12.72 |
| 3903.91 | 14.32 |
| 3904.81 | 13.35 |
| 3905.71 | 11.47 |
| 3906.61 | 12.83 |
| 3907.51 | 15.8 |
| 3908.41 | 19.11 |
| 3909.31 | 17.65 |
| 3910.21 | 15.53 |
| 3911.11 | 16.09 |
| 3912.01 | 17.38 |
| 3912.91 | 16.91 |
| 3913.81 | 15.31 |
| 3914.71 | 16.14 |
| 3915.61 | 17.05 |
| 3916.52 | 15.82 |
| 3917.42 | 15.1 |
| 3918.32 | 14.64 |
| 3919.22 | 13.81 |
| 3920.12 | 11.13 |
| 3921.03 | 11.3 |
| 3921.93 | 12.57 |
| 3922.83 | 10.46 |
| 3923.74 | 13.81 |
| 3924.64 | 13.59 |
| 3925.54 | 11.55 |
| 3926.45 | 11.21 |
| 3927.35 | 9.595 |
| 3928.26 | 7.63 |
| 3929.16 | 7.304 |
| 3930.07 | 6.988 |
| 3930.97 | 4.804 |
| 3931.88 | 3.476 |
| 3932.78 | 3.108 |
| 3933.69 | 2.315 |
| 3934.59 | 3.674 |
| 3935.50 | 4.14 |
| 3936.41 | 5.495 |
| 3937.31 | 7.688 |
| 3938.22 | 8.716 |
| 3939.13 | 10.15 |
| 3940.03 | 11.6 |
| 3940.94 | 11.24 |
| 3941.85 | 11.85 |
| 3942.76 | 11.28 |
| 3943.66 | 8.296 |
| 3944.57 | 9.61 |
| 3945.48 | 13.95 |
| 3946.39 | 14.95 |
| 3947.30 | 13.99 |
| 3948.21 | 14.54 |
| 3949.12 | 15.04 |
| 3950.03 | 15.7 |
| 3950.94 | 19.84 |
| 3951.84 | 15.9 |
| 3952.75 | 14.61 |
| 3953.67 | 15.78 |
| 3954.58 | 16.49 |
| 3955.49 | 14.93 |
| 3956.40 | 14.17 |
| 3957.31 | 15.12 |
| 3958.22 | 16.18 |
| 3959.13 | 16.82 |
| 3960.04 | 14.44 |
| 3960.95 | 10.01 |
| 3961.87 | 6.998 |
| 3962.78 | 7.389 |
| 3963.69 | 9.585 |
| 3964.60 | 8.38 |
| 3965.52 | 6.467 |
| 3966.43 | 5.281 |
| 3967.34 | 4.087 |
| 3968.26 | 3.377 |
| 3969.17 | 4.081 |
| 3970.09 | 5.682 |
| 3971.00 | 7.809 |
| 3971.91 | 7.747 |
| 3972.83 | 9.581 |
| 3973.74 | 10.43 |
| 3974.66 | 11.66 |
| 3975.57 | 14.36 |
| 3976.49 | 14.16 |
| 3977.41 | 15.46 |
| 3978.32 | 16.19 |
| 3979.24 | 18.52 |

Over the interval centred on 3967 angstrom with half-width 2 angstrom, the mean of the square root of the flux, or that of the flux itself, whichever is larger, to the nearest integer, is 5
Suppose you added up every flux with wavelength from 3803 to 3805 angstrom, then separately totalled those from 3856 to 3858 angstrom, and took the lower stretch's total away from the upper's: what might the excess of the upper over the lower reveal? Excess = -18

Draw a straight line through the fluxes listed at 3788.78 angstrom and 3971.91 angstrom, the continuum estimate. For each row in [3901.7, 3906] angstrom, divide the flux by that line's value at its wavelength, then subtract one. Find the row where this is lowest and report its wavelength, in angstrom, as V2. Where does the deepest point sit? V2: 3905.71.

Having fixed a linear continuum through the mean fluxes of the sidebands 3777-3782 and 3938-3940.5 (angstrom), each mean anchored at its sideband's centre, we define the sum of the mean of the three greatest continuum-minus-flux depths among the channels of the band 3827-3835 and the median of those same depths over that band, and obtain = 19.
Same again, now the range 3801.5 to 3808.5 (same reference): 4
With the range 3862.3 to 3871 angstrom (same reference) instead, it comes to 0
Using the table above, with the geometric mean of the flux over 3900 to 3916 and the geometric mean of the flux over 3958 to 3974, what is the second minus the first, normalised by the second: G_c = -1.0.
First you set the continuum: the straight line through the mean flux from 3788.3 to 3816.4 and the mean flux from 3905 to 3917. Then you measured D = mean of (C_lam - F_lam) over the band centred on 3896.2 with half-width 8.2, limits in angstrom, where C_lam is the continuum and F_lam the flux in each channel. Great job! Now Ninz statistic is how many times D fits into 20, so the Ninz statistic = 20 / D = 20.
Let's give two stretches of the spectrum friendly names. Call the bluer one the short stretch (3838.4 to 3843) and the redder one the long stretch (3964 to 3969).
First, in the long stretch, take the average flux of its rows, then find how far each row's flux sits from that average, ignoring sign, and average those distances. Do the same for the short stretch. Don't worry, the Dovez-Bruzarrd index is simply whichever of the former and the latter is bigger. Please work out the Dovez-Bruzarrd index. 1.89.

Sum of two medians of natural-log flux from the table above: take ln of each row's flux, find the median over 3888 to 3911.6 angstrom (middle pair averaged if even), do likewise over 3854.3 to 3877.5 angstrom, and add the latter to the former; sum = 5.3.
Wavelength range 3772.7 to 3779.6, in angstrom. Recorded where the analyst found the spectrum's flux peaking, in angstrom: 3773.98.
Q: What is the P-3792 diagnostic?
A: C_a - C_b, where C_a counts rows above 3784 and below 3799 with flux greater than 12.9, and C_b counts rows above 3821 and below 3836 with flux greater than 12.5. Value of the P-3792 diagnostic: 13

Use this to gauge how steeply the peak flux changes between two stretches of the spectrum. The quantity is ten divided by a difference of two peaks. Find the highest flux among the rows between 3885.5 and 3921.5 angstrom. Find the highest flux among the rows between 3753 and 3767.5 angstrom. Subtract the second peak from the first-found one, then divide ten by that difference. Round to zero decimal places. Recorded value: -7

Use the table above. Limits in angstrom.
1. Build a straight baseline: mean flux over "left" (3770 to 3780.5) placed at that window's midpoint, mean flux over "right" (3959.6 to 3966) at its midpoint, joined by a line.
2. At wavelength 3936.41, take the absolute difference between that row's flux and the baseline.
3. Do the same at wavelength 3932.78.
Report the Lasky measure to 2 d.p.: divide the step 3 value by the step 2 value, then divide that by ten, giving 0.15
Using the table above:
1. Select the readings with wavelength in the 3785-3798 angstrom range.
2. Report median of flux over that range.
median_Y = 14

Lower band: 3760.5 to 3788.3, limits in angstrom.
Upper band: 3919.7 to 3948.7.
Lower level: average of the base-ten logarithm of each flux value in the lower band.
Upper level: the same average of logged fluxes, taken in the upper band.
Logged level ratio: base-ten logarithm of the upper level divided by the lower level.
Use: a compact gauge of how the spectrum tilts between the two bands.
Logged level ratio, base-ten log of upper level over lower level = -0.11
